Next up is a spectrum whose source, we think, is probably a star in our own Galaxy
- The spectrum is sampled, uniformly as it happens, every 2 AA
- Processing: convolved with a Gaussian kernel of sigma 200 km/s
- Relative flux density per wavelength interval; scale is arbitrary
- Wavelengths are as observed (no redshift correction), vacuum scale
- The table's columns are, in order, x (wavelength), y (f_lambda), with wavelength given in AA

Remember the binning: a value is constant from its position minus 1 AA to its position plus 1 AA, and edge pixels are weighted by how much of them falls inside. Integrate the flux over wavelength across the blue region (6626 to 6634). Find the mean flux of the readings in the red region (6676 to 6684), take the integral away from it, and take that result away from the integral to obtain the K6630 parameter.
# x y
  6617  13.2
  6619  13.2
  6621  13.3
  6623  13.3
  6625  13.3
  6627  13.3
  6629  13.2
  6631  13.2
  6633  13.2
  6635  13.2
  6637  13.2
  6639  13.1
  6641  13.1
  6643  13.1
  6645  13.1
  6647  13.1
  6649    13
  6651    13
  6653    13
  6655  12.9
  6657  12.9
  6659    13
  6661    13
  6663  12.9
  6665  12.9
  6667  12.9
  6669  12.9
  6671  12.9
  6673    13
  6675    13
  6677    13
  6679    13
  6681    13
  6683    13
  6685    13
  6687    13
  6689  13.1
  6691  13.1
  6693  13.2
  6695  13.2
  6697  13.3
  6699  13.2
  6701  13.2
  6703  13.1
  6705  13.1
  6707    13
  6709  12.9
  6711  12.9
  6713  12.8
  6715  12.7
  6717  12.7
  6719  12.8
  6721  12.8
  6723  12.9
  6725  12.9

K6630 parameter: 198.6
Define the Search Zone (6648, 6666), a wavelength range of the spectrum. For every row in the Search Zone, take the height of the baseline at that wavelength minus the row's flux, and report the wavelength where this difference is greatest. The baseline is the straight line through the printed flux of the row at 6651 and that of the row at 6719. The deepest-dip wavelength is 6655 AA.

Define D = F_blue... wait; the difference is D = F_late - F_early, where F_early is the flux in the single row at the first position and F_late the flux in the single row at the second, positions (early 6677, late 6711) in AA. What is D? -0.10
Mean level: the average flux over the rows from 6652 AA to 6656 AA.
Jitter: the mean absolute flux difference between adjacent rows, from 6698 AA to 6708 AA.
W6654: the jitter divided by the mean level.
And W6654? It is 0.0039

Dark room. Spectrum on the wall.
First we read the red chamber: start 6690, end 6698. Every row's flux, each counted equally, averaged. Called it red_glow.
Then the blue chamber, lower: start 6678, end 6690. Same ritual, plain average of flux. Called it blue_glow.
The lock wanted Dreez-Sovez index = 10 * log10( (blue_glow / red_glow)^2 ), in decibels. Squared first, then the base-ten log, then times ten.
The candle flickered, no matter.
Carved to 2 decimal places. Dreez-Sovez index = -0.12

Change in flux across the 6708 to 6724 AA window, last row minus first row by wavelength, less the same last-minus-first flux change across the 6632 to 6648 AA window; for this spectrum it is 0.10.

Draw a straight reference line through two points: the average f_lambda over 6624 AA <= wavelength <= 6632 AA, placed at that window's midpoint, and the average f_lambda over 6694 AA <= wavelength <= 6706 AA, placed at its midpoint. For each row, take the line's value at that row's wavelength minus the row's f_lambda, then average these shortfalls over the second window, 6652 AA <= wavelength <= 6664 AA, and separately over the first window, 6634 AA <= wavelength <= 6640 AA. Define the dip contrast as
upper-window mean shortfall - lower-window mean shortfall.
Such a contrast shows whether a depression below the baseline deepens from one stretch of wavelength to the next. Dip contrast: 0.20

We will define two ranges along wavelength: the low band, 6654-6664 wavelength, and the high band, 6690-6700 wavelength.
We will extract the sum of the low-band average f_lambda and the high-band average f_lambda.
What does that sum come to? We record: 26.1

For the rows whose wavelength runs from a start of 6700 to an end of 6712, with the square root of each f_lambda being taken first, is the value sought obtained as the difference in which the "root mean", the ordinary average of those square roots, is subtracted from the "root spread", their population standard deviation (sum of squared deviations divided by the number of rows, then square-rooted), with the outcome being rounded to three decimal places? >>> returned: -3.595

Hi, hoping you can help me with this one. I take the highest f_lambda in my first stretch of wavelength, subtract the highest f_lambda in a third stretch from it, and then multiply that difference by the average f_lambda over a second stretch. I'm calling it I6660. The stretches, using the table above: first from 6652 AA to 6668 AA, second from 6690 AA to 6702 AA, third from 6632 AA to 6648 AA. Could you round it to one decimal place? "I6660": -2.6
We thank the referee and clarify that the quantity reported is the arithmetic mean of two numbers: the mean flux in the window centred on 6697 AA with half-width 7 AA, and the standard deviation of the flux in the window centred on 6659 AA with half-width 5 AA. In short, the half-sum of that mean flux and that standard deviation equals 6.62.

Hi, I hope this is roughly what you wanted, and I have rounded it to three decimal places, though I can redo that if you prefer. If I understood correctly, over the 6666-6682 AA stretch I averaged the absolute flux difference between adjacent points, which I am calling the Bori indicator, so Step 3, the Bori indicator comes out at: 0.014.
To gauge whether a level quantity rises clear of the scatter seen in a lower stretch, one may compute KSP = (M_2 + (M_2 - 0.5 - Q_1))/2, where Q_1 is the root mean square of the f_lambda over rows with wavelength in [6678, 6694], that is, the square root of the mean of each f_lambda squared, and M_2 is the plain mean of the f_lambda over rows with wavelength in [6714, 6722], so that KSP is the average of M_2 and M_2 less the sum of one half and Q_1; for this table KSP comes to 6.0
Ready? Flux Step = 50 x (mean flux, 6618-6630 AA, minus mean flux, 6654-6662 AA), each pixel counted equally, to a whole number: 16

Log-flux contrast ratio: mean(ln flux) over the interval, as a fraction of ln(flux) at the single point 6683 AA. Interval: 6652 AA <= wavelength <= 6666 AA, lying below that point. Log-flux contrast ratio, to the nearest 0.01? 1.00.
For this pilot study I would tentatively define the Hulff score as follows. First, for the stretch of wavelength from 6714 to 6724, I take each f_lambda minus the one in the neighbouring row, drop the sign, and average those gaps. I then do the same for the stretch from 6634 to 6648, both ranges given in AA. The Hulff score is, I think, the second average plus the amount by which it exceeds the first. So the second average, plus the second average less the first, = -0.02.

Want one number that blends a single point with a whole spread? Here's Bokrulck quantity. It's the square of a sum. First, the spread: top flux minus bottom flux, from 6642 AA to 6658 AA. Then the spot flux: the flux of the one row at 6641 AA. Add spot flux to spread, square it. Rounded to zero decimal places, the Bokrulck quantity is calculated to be 177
